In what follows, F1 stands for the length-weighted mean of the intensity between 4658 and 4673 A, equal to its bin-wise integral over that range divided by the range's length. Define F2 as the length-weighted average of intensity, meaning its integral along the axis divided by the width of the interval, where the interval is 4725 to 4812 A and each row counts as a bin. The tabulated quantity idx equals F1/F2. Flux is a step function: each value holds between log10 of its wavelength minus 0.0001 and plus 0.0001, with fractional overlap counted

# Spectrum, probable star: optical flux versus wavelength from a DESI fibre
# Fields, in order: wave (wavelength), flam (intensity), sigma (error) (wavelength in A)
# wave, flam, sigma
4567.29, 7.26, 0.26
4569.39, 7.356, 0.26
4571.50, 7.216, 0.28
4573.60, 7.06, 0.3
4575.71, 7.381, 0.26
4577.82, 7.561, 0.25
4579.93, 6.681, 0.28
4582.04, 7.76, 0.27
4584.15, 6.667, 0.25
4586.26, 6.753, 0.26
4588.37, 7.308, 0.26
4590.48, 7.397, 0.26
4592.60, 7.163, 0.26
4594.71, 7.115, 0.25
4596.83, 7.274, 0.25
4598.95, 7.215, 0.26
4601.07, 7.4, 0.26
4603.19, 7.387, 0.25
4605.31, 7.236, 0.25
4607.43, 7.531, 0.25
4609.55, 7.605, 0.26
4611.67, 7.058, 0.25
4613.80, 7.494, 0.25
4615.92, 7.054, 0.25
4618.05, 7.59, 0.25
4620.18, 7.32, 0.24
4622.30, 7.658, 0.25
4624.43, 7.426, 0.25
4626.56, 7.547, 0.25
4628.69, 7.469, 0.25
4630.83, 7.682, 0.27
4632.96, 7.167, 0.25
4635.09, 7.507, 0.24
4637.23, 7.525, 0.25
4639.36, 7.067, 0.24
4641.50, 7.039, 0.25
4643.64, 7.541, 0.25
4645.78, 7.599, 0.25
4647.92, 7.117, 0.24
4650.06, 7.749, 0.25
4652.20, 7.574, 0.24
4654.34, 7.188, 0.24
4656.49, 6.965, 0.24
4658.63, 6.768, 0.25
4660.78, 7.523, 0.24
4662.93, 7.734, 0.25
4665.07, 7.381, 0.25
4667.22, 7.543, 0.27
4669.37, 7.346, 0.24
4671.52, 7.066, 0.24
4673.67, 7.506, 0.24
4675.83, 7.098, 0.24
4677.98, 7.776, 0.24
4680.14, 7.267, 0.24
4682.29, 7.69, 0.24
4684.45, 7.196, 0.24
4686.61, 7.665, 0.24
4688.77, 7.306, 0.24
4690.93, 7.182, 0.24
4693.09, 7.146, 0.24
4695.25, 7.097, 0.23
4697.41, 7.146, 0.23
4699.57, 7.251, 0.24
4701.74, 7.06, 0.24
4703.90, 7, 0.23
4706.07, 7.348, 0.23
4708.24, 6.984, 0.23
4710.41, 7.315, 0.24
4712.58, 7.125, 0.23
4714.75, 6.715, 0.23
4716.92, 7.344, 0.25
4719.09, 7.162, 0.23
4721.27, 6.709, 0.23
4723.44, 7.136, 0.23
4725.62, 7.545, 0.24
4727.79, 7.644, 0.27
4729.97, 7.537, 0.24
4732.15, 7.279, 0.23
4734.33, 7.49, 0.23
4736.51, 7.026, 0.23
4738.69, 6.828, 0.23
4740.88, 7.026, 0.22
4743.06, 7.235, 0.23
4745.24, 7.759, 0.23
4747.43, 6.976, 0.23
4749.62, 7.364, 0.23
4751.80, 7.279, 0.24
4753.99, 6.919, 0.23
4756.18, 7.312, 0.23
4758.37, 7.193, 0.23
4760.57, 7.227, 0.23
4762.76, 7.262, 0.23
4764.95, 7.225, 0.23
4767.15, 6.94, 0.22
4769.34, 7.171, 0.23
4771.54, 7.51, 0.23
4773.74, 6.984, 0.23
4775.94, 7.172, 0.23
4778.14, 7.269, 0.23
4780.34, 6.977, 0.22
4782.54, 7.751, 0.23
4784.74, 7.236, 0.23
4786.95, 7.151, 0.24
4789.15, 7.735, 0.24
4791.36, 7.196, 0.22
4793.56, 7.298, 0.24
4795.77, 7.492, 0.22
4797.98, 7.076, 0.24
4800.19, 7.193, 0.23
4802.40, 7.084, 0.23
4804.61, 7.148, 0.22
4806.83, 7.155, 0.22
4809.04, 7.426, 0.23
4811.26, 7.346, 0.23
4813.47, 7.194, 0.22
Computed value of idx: 1.01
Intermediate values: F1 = 7.36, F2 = 7.26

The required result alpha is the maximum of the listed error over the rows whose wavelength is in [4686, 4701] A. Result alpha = 0.240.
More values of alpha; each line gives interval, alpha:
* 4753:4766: 0.230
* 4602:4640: 0.270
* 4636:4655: 0.250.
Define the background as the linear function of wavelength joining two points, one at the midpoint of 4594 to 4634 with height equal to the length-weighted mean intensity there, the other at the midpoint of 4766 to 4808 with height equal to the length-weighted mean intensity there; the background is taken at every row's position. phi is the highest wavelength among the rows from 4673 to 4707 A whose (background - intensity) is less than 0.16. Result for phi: 4706.07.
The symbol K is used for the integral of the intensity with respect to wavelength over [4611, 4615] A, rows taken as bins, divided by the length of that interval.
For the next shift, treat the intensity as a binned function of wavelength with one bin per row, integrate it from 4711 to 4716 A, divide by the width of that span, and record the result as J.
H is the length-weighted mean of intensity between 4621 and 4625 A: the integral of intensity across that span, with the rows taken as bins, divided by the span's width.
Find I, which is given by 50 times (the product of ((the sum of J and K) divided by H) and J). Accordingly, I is 658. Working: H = 7.56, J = 6.98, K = 7.29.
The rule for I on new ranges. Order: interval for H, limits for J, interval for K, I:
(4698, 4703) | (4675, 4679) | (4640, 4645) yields 768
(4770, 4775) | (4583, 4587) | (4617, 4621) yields 661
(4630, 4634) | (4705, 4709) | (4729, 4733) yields 706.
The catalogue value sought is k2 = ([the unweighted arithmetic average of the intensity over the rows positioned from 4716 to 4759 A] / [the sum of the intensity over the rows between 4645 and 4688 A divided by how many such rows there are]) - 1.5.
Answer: -0.520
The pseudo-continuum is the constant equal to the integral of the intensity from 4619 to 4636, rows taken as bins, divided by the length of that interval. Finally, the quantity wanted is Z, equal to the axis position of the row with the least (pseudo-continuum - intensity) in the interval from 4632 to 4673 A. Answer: 4650.06 A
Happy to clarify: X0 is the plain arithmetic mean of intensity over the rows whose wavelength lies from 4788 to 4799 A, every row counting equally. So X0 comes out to 7.36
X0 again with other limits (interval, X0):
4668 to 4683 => 7.39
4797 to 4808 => 7.13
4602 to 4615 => 7.39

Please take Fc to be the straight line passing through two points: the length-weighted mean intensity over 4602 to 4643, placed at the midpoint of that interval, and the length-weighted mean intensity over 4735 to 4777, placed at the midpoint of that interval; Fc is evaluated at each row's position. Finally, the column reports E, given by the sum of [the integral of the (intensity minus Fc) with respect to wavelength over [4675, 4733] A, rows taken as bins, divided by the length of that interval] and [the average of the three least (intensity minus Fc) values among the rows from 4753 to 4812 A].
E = -0.23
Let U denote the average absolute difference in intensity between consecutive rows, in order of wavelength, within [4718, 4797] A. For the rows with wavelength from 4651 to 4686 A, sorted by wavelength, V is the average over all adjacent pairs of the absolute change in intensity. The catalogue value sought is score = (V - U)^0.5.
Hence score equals 0.28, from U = 0.30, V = 0.38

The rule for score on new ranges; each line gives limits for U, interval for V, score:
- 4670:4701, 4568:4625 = 0.11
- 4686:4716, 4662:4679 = 0.40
